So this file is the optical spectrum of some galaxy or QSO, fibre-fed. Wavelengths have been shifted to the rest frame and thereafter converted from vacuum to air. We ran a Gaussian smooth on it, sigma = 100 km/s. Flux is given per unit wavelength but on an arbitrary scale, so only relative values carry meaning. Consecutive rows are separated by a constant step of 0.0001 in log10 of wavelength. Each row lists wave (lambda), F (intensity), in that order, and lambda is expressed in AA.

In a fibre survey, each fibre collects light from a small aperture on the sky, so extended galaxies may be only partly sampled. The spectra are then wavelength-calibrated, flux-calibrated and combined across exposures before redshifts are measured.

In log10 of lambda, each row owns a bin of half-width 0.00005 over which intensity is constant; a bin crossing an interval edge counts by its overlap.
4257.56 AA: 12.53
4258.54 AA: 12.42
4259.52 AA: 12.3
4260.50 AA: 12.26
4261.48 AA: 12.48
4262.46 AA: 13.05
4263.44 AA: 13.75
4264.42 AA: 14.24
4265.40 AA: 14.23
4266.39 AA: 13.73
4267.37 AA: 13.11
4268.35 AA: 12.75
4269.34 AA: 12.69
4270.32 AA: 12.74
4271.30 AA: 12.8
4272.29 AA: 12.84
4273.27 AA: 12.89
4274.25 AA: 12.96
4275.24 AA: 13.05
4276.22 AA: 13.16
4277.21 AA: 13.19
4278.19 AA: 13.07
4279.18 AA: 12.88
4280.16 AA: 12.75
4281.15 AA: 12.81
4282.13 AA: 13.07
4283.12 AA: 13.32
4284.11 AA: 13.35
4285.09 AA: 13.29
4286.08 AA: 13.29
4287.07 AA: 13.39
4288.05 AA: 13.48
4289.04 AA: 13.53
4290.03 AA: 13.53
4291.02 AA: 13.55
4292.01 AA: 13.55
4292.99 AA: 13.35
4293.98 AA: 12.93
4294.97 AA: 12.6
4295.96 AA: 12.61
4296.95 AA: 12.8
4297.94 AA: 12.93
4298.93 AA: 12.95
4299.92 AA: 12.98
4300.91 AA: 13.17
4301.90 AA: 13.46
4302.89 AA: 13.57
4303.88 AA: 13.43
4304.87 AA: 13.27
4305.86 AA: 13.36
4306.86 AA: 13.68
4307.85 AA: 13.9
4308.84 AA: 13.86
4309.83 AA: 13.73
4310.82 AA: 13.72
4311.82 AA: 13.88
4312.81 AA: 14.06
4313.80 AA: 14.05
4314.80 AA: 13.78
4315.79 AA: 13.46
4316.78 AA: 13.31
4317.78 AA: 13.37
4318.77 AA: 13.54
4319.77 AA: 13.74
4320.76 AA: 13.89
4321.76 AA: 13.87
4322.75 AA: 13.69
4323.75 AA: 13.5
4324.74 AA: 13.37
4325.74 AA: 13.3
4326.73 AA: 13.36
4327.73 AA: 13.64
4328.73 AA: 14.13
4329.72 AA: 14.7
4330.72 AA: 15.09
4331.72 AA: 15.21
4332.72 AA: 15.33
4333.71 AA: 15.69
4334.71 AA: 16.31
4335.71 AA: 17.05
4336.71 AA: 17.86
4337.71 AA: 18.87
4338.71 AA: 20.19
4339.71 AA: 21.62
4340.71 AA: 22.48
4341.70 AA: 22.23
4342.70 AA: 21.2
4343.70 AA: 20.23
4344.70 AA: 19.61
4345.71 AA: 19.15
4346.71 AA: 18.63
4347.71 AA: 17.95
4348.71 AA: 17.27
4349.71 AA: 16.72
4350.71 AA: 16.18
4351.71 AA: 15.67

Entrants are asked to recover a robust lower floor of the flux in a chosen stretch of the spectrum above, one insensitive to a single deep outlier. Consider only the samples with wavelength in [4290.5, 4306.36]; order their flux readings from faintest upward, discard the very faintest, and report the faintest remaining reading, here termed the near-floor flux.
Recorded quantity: 12.61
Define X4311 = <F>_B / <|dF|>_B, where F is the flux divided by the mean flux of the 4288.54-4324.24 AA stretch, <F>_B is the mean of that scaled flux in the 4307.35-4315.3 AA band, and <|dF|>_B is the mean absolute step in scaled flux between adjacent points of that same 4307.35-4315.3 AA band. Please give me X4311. 121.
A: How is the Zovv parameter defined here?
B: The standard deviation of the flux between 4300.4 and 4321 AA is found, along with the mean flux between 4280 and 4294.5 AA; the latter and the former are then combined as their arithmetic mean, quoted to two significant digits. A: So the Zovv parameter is 6.8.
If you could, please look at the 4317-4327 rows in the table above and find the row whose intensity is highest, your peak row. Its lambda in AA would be 4320.76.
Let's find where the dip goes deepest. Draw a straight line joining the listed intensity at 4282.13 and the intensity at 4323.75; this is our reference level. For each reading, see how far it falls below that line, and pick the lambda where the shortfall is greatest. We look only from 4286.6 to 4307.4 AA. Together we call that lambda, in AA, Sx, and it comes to 4295.96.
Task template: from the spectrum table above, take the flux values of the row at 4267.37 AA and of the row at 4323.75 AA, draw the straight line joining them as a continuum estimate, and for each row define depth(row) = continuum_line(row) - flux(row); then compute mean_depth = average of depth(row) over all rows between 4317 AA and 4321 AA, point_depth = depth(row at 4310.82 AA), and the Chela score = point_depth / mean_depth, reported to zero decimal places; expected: 2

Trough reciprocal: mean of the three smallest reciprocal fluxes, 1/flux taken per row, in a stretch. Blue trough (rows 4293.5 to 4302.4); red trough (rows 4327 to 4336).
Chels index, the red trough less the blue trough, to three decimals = -0.015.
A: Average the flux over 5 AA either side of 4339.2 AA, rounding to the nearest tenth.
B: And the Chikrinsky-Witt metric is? 19.8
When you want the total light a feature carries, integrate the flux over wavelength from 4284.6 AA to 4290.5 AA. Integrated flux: 79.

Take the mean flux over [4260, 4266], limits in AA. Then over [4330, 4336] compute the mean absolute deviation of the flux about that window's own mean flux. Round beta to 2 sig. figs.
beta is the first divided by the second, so 22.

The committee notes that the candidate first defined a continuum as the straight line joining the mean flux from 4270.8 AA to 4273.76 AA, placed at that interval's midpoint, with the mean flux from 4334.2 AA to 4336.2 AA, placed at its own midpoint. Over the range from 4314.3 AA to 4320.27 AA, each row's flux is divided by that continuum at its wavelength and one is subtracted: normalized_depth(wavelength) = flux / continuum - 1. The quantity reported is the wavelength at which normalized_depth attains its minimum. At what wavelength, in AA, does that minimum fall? 4316.78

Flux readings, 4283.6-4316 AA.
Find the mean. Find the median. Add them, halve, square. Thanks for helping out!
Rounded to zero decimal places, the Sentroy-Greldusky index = 180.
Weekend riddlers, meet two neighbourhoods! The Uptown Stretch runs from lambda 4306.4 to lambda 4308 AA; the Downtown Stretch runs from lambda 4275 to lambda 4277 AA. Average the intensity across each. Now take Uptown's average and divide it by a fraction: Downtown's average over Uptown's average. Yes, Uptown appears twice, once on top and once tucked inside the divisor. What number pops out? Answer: 14.5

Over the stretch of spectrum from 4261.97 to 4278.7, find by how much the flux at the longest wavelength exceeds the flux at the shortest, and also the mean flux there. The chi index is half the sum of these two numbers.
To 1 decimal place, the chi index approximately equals 6.6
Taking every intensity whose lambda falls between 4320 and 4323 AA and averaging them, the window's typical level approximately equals 13.8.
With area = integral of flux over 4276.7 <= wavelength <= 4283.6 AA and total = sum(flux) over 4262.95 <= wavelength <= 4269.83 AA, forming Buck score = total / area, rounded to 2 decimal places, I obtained 1.05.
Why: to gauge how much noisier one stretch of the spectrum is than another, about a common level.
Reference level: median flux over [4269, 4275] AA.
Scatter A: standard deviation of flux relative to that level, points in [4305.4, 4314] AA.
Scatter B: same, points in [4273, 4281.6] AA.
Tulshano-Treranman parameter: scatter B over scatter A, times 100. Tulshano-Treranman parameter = 72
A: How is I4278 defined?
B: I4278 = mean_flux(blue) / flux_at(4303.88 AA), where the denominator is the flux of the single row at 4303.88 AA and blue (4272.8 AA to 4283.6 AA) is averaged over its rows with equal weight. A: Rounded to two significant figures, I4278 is 0.97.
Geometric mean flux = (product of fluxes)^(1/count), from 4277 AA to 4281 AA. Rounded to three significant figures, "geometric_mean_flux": 13.0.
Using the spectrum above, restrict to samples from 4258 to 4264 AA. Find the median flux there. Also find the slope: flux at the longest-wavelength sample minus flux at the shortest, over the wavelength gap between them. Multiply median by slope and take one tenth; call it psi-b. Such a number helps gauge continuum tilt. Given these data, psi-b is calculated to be 0.34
